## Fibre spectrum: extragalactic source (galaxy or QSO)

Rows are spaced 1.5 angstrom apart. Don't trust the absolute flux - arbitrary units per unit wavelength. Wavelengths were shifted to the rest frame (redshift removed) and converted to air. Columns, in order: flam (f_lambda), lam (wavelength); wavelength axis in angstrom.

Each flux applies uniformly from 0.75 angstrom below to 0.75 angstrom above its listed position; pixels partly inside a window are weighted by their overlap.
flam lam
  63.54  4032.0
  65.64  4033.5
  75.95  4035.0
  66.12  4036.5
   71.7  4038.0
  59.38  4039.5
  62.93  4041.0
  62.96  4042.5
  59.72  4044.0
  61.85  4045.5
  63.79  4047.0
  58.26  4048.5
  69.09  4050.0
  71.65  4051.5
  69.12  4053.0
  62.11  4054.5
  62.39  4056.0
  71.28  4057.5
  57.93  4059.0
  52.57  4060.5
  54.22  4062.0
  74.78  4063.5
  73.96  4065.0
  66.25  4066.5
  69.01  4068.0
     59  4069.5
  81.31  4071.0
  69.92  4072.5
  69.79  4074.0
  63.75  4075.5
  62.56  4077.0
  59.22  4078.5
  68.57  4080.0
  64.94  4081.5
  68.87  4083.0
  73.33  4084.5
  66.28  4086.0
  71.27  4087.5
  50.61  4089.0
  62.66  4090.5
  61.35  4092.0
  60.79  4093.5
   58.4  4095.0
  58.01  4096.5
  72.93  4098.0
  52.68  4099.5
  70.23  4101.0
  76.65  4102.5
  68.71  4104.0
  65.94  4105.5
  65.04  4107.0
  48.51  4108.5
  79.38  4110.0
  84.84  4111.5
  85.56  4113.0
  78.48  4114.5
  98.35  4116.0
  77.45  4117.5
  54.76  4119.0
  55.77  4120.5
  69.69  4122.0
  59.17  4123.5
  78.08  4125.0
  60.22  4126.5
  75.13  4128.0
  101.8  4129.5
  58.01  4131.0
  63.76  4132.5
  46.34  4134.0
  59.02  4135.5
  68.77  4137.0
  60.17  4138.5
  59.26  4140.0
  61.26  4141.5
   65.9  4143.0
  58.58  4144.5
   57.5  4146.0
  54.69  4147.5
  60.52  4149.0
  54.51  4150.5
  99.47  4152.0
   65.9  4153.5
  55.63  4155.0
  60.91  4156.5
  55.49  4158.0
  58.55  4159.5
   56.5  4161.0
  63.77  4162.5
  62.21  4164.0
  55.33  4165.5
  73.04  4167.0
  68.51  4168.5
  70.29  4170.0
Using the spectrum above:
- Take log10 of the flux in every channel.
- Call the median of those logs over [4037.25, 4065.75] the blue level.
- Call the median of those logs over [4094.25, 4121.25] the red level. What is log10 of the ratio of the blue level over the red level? -0.010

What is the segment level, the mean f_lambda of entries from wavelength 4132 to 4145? 60.3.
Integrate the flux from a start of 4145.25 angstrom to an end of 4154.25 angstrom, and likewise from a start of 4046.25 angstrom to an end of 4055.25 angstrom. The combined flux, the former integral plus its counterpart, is 1180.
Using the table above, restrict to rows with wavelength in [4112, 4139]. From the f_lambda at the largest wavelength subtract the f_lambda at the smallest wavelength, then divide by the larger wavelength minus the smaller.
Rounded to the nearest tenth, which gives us -1.0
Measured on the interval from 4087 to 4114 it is 0.6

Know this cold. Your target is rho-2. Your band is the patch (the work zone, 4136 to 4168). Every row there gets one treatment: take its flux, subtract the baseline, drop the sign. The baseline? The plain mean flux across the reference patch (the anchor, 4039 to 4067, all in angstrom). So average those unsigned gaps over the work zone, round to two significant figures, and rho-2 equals 6.7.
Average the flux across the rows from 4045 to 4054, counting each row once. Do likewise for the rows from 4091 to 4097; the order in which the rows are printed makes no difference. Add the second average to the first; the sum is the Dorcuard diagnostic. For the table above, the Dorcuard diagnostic 125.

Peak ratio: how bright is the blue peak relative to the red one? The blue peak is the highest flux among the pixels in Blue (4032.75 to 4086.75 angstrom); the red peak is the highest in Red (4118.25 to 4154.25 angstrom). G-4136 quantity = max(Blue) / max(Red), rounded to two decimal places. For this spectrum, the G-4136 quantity 0.80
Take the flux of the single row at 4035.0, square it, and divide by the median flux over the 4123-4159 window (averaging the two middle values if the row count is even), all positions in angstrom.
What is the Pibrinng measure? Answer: 96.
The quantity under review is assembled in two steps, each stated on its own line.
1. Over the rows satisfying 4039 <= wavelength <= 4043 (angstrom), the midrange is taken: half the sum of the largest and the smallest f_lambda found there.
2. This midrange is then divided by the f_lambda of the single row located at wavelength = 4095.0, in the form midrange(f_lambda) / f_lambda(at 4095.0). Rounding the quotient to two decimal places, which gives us 1.05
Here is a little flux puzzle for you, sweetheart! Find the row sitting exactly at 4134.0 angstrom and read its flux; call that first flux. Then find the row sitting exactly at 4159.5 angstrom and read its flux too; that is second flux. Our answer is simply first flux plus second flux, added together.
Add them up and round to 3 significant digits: 105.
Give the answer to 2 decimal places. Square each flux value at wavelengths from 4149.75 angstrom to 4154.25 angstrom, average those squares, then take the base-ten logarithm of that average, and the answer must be 3.76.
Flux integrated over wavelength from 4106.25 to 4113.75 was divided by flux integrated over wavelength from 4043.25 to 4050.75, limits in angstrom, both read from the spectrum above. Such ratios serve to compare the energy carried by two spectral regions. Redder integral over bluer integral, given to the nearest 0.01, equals 1.16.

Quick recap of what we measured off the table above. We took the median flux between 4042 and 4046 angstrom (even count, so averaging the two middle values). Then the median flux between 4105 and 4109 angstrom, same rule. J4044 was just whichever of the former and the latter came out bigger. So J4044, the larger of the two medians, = 65.0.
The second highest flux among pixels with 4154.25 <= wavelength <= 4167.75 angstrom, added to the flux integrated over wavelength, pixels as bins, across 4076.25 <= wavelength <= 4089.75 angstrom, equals 942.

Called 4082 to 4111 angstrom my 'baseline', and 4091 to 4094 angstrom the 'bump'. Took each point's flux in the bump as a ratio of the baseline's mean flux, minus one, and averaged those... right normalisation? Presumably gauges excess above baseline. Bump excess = -0.058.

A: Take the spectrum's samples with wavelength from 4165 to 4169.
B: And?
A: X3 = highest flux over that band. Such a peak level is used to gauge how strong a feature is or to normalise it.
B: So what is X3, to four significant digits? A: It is 73.04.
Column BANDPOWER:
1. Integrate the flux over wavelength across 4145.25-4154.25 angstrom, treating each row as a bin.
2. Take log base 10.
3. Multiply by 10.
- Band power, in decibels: 27.7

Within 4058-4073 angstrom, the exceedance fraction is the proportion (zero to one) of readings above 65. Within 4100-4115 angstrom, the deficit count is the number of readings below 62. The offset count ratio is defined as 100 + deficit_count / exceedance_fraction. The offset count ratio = 102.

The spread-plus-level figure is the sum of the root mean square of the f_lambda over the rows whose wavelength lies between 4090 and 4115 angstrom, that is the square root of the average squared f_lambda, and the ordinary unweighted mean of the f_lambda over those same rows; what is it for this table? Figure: 136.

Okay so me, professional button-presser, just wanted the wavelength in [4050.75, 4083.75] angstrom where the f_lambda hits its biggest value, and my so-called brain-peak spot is 4071.0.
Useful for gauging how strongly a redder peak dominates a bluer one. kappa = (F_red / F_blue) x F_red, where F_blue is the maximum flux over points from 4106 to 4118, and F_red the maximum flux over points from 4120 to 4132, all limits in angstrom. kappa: 105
